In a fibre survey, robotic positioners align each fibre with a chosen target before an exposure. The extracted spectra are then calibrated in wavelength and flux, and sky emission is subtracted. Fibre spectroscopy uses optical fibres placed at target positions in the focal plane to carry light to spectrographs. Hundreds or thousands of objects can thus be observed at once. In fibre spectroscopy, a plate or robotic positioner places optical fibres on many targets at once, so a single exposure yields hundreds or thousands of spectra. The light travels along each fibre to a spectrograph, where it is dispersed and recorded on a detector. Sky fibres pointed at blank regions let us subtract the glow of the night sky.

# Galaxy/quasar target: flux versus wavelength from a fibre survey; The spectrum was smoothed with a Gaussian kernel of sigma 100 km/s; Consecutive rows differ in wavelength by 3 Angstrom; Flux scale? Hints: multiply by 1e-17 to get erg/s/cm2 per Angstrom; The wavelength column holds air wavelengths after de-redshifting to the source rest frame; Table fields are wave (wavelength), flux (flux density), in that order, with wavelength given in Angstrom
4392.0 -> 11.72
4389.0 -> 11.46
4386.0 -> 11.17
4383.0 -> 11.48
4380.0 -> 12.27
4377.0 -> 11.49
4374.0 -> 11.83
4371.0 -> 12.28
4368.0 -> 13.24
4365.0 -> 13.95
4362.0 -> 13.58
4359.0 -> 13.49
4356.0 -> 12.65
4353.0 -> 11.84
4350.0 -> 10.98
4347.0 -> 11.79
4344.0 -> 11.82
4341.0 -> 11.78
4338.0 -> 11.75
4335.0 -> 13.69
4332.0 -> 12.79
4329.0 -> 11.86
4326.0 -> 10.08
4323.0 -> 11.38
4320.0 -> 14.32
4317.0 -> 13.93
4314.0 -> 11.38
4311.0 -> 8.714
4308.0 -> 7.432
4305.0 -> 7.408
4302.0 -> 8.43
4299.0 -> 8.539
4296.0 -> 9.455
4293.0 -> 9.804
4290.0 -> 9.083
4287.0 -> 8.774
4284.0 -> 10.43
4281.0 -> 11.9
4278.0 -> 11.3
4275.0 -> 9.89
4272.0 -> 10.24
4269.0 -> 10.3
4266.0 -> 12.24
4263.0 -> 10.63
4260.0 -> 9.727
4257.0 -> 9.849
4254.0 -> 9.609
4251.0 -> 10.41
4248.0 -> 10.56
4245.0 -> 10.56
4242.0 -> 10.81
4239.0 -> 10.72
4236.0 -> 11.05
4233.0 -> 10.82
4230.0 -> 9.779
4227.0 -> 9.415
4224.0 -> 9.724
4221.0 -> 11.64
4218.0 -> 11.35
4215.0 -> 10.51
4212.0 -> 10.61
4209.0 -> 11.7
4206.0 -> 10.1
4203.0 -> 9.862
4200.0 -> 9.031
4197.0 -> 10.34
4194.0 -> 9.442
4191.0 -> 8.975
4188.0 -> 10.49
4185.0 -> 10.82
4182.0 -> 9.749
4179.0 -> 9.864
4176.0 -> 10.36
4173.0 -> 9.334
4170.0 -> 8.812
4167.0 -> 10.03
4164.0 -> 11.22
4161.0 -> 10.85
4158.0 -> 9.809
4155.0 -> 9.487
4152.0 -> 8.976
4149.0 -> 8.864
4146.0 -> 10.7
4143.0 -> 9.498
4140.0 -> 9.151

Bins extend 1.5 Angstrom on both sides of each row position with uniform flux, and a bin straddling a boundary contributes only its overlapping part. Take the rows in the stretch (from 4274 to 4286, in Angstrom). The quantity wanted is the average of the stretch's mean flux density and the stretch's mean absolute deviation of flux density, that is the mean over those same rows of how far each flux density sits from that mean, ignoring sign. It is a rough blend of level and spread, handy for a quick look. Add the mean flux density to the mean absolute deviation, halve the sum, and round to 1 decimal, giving 5.8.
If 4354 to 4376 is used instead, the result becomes 6.8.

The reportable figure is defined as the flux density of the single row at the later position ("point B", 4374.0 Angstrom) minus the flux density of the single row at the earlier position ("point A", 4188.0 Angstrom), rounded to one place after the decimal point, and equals 1.3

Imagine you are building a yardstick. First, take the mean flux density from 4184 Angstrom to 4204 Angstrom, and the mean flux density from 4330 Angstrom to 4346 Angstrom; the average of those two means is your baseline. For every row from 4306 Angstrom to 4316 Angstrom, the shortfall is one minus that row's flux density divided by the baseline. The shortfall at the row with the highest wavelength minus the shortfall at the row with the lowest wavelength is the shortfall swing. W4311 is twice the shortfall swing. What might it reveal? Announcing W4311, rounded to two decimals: -0.71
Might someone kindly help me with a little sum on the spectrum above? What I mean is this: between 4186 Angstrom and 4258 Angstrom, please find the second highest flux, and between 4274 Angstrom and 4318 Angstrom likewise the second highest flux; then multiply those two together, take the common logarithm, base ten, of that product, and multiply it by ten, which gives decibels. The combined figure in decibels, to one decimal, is 21.4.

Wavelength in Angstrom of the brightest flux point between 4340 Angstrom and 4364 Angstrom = 4362.0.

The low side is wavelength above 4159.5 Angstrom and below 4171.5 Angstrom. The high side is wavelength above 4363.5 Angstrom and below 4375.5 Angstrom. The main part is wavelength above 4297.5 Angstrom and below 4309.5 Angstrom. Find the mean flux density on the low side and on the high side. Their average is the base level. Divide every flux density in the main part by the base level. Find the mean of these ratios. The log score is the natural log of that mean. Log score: -0.4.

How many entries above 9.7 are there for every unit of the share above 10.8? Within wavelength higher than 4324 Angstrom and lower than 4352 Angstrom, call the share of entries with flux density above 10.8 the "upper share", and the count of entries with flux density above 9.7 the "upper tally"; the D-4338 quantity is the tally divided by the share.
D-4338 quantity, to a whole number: 10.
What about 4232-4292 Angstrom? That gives 57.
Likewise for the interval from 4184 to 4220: 36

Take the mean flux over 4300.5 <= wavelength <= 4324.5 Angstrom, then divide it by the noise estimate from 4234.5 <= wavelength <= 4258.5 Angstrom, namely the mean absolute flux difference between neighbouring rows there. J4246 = 39.0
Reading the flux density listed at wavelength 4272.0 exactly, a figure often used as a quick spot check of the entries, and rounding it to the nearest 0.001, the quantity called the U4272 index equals 10.240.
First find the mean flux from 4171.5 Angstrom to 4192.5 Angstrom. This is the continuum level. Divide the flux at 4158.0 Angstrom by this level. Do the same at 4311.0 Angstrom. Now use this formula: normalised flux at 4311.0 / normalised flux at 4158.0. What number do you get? 0.89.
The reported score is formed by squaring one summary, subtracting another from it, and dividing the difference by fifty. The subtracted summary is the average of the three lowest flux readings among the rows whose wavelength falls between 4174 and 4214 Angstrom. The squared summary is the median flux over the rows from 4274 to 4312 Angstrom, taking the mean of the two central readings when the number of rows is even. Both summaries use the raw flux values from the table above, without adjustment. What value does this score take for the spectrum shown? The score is 1.5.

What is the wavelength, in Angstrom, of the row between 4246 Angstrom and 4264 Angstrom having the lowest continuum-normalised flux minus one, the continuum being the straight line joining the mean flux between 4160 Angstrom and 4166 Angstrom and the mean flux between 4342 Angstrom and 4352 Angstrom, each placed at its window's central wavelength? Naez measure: 4254.0 Angstrom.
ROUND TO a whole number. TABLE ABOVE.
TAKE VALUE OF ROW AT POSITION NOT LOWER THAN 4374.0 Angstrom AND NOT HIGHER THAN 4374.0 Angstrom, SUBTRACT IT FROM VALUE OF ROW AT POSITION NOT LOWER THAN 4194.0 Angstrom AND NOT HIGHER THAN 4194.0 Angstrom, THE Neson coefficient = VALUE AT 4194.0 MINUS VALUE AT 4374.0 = -2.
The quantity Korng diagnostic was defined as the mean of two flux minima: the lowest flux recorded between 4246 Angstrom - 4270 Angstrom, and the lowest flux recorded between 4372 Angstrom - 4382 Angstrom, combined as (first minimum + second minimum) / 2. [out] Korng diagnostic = 10.5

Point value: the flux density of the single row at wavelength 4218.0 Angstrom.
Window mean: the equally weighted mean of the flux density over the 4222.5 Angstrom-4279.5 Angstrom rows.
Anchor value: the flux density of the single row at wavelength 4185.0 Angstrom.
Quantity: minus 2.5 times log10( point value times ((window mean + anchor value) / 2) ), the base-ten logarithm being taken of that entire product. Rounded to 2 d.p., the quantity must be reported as -5.20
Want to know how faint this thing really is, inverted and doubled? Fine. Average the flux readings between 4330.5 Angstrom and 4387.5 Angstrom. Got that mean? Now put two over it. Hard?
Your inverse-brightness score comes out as 0.162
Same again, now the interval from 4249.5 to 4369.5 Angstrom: 0.182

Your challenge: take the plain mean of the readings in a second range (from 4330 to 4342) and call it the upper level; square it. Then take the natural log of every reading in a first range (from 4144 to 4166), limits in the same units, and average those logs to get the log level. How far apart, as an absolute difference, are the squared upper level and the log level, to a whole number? 154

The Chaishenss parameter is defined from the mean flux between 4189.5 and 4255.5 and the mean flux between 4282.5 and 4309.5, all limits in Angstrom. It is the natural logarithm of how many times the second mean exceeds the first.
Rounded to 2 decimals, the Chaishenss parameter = -0.16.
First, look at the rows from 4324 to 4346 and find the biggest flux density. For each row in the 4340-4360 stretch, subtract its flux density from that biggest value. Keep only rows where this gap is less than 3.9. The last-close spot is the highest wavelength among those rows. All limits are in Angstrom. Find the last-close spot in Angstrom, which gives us 4359.0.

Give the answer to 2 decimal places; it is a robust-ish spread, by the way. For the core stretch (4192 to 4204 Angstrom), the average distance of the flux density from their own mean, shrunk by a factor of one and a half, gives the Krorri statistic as 0.29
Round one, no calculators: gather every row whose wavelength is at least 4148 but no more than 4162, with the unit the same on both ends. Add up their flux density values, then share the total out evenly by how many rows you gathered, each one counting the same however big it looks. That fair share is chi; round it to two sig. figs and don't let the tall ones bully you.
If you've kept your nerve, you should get 9.6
